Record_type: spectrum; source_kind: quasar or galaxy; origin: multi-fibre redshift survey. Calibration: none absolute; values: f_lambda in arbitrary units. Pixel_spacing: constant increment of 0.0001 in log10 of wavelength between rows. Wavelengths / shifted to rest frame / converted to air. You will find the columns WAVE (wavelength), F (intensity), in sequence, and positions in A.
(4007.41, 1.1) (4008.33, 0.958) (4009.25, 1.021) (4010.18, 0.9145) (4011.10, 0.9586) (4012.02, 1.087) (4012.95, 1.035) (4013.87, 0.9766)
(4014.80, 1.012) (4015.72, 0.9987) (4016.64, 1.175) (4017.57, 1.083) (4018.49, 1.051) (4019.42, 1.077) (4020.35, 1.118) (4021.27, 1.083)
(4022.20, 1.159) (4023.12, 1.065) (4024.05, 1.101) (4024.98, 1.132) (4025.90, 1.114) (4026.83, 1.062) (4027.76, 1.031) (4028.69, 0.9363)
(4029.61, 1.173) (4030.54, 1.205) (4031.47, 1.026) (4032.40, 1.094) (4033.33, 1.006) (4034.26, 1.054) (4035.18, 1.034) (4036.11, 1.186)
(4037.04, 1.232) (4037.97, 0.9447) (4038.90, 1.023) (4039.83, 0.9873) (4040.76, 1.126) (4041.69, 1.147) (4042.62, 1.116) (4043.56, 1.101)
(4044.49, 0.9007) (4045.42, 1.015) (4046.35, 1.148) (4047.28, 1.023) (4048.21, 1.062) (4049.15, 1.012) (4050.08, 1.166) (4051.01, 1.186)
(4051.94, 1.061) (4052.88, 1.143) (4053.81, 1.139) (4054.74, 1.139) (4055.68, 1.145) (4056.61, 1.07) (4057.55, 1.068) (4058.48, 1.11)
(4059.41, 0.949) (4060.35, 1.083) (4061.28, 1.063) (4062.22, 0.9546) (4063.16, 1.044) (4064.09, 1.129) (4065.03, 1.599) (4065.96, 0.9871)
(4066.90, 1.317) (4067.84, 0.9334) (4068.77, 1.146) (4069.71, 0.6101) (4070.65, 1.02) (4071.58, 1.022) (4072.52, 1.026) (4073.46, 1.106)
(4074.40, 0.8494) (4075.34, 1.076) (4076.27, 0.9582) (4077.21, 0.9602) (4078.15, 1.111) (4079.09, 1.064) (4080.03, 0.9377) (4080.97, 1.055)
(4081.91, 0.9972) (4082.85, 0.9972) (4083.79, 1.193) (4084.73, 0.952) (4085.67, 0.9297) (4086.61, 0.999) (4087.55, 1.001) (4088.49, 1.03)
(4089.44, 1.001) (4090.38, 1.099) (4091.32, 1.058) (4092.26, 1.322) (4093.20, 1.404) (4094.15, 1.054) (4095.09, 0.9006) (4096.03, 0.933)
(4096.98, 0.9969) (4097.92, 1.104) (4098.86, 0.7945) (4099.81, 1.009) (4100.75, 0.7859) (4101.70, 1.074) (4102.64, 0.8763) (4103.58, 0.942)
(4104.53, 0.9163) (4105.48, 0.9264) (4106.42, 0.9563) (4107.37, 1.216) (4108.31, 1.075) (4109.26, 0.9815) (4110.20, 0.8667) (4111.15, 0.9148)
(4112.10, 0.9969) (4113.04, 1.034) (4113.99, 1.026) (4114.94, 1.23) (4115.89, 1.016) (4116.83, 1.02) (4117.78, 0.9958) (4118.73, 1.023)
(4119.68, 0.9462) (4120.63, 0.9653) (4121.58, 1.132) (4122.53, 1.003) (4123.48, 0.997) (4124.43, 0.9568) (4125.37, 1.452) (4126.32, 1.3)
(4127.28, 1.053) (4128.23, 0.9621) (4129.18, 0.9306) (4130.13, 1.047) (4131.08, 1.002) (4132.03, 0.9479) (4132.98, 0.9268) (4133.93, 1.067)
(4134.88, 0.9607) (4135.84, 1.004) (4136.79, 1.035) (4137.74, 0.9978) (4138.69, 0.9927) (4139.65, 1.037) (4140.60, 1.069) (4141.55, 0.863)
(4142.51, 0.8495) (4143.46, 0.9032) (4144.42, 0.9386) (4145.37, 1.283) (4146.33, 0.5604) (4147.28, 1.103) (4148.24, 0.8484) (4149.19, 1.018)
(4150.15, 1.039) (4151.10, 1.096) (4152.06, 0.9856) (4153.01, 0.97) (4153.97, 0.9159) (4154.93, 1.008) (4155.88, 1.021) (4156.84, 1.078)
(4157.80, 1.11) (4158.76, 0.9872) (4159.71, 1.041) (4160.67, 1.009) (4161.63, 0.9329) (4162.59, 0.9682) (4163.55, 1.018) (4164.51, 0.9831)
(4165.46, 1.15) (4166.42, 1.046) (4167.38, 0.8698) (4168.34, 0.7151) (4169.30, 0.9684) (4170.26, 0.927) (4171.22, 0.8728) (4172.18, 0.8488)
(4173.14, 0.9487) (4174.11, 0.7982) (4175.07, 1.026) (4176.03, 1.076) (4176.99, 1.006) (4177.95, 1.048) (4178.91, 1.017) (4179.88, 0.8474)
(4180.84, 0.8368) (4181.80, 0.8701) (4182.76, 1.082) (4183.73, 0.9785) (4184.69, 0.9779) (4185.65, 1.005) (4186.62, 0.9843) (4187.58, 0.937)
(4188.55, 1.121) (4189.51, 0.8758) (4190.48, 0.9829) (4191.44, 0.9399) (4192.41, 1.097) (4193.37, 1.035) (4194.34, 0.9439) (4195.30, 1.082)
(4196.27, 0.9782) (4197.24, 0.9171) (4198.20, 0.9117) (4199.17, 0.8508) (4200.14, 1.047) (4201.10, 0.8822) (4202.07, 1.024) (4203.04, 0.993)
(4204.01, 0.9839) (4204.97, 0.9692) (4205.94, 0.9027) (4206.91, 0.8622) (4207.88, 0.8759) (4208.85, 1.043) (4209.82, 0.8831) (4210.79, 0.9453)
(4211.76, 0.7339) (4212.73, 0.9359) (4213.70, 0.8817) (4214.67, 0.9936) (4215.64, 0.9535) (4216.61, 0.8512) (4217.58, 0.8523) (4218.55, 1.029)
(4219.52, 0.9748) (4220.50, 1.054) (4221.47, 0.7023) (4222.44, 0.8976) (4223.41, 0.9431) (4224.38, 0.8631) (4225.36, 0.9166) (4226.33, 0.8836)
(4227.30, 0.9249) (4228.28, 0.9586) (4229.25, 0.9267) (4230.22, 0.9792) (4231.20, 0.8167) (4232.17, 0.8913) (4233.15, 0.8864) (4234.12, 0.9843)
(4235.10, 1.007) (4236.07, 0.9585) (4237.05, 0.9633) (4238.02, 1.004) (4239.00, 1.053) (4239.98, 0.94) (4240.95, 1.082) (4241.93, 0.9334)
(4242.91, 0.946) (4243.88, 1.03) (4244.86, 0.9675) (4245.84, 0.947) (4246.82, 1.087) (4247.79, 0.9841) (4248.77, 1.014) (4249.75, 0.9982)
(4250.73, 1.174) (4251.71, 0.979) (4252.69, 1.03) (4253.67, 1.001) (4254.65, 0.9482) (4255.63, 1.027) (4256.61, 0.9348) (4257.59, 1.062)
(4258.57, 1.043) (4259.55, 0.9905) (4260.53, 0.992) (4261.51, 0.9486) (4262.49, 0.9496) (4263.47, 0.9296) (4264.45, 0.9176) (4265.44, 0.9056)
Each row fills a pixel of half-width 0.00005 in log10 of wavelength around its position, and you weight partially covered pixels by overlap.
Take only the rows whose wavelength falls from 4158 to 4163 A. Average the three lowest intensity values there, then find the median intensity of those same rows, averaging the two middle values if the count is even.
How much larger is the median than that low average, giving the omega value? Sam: 0.024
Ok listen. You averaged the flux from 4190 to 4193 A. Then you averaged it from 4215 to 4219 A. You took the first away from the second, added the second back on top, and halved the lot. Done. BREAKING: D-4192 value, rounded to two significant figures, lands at 0.42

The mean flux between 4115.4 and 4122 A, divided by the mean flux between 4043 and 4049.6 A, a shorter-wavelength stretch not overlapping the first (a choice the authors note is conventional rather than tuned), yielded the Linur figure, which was 0.98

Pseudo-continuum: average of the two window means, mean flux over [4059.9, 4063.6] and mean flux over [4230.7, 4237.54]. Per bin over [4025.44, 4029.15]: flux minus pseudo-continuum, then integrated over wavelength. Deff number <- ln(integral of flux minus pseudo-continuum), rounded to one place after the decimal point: -1.6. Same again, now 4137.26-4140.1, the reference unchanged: -2.6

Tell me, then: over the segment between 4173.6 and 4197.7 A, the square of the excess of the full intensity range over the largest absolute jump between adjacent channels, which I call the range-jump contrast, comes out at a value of 0.0060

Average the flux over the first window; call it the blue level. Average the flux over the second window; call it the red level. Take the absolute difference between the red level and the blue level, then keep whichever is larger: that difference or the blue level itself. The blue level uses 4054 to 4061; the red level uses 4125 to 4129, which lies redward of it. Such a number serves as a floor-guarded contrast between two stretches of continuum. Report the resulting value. 1.08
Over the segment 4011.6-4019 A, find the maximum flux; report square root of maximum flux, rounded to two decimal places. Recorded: 1.08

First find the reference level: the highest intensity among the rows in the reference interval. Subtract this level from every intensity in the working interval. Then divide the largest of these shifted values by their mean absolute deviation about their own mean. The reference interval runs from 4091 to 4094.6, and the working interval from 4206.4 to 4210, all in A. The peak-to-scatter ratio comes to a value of -5.7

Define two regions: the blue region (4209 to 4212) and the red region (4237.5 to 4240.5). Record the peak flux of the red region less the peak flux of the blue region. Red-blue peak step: 0.11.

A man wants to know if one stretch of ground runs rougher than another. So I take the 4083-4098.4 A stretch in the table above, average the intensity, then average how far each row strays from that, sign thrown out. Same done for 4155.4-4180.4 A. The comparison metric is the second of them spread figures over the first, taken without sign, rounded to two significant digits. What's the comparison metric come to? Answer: 0.76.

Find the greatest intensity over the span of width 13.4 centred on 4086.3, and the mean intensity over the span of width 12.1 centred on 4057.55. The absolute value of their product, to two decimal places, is 1.42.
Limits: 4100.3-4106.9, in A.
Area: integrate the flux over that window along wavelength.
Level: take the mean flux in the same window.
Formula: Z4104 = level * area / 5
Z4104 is 1.13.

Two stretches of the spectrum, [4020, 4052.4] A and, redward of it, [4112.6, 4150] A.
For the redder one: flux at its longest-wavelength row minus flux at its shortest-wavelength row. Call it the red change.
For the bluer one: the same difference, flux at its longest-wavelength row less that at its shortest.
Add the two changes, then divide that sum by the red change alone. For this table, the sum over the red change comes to 4.6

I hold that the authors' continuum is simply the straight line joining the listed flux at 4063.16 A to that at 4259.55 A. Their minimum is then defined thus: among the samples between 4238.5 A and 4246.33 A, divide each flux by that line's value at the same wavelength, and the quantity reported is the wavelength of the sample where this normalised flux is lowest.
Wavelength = 4241.93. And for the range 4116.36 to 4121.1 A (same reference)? 4119.68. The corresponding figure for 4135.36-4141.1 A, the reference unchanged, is 4138.69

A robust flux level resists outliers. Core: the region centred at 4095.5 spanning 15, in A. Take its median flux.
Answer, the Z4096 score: 1.02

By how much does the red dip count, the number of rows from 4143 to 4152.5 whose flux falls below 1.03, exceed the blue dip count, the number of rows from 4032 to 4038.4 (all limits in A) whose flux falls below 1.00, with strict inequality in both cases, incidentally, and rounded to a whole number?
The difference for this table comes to 5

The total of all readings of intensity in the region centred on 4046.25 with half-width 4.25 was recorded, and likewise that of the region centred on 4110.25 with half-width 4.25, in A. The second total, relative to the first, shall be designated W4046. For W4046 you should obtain 1.0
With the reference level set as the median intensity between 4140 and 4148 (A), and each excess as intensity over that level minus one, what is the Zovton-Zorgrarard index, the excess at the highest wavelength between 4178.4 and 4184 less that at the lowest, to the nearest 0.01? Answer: -0.04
